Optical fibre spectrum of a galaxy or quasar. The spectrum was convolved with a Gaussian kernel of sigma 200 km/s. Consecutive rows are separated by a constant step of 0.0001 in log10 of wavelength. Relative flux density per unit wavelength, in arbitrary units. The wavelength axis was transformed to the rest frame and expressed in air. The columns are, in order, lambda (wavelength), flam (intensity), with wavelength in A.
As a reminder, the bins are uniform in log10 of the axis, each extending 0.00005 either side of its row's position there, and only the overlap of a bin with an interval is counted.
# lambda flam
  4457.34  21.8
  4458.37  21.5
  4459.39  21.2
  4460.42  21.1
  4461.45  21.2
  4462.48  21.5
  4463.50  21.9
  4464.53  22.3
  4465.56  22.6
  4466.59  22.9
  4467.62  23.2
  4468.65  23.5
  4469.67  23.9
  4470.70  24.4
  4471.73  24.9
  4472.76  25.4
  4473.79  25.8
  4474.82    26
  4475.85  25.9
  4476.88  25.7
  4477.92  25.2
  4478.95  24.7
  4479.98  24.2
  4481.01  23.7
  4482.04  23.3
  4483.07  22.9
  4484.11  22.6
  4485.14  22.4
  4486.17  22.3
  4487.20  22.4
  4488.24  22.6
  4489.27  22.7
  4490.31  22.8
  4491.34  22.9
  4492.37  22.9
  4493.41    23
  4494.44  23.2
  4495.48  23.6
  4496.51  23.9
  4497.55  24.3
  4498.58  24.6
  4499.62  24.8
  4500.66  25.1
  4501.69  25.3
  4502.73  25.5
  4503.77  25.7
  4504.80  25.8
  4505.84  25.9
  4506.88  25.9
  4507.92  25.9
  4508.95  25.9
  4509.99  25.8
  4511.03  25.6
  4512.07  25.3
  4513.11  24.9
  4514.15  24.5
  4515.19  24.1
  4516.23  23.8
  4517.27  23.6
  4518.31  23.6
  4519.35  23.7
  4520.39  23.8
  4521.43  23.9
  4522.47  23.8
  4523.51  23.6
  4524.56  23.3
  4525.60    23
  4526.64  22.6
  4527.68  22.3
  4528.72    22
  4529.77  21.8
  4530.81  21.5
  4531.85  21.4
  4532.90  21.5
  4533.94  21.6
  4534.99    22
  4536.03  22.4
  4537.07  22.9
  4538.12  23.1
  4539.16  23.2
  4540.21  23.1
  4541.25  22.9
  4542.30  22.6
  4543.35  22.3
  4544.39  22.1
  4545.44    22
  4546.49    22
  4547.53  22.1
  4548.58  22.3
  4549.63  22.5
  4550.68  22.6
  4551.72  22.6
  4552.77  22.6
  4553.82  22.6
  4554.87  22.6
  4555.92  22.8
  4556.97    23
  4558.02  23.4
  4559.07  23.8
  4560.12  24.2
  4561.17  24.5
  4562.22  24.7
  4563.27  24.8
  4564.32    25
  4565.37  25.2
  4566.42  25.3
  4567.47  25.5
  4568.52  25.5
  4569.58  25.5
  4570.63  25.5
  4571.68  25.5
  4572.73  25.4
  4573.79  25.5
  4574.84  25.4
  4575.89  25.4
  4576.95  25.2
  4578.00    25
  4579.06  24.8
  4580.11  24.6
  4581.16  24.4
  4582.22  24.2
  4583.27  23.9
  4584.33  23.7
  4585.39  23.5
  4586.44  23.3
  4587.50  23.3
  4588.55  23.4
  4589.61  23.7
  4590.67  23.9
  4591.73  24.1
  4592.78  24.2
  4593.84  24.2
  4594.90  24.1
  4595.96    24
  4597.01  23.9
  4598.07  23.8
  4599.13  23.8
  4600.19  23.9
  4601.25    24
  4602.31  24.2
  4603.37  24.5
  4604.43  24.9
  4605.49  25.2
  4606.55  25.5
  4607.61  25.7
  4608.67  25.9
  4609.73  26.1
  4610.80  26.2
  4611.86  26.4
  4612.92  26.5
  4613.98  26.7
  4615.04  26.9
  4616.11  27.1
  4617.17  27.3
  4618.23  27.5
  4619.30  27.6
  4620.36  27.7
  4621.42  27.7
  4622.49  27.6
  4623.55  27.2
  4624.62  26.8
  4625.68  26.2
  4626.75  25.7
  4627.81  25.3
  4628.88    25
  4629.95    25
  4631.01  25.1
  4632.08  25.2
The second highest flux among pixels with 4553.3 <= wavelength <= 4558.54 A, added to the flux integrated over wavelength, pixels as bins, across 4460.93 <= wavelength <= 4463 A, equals 67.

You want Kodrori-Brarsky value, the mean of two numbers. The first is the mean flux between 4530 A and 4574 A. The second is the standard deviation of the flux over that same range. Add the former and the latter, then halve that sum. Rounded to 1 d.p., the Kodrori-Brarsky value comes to 12.4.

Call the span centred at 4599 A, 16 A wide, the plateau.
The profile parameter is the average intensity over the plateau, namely 24.3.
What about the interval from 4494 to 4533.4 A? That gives 24.1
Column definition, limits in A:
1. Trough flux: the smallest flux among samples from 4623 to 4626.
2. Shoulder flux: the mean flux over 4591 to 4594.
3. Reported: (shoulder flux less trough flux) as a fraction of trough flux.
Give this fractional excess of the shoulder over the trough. -0.078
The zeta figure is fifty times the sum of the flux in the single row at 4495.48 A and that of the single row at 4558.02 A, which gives 2350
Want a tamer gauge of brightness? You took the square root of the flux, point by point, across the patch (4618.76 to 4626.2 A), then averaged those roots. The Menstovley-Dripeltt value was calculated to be 5.22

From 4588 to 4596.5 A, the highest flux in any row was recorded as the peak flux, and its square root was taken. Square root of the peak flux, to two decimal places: 4.92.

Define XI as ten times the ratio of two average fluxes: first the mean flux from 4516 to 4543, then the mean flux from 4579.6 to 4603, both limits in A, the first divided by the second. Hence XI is 9.5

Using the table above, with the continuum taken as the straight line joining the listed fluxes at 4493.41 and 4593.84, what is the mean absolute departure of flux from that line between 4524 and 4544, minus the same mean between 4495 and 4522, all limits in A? -0.53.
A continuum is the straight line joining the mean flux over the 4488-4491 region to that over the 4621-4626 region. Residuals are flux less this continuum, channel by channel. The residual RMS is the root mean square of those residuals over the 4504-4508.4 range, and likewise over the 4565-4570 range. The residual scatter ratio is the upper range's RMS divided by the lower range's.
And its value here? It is 0.1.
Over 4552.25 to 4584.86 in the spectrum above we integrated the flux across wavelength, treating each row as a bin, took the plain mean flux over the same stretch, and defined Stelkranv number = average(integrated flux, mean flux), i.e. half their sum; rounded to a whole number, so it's 412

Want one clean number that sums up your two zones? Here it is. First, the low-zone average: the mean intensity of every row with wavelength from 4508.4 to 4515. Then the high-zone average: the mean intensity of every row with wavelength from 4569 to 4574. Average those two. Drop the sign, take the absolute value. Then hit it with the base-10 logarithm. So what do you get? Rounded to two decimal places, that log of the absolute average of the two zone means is 1.40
